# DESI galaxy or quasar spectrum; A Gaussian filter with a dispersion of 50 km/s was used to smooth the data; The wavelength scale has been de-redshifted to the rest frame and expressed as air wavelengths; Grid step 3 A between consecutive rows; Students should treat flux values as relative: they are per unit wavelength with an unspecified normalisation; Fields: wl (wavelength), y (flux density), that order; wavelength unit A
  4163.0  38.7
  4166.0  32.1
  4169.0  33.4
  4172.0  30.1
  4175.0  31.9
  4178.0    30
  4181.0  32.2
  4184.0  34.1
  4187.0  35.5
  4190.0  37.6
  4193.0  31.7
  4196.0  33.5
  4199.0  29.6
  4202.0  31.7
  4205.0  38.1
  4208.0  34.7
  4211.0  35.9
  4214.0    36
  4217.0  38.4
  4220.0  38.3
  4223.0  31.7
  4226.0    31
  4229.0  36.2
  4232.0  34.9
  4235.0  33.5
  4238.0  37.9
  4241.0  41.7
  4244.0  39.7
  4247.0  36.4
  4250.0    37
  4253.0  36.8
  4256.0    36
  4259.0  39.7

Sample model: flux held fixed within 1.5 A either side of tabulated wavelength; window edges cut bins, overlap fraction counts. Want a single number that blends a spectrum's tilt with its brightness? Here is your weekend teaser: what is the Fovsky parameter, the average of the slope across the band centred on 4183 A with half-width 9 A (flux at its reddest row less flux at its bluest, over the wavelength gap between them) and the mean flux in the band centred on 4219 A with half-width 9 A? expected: 17.8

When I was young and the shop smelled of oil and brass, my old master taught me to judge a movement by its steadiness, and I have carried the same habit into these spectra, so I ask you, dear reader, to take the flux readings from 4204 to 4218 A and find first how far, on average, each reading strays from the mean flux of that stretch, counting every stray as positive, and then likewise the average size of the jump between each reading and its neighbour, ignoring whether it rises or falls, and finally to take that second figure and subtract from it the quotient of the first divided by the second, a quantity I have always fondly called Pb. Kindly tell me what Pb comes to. 1.0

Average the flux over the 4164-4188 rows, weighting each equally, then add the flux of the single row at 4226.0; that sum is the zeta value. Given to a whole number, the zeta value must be 63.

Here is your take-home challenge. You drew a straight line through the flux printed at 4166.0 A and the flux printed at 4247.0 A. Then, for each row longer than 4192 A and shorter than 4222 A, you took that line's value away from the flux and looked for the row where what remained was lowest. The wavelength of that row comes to 4199.0 A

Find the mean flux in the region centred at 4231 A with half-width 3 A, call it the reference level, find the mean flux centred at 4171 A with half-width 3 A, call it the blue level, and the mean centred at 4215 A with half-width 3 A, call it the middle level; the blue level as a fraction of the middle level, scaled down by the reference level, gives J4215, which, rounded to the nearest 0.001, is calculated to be 0.024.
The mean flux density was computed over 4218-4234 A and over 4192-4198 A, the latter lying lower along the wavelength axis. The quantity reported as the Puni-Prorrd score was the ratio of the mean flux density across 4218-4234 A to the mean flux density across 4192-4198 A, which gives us 1.06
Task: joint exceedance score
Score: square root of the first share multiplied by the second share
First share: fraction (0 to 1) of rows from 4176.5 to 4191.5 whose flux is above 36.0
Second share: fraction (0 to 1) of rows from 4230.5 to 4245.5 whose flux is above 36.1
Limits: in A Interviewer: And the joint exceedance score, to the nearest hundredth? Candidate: 0.35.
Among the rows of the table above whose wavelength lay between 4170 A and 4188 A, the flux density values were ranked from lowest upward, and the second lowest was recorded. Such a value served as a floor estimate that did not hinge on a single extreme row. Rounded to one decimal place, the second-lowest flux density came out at 30.1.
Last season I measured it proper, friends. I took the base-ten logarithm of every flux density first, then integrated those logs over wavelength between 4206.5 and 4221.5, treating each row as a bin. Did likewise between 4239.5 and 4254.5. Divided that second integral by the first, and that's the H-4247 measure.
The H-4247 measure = 1.01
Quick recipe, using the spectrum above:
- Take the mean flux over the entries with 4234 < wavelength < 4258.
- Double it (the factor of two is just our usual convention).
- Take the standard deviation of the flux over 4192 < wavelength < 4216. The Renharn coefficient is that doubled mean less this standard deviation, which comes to 72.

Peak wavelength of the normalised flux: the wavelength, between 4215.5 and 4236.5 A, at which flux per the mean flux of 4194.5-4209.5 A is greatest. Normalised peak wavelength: 4217.0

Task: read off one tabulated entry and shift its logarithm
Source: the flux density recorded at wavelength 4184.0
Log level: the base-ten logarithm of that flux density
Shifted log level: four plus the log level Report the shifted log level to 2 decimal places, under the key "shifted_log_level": 5.53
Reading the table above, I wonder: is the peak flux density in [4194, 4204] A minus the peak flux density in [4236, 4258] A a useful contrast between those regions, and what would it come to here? -8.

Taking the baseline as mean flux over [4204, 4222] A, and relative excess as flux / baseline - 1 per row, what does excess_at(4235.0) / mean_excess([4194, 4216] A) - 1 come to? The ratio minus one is 0.3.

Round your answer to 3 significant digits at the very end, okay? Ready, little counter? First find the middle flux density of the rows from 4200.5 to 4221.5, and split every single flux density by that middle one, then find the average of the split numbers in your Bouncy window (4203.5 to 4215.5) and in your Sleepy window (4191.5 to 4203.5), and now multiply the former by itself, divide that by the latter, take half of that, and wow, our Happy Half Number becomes 0.575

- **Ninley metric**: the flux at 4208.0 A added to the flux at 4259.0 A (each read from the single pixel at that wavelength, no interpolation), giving 74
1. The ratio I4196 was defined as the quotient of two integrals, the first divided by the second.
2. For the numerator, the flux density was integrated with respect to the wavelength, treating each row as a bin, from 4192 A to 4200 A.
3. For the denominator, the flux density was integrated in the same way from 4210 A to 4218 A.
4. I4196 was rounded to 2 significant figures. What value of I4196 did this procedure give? 0.86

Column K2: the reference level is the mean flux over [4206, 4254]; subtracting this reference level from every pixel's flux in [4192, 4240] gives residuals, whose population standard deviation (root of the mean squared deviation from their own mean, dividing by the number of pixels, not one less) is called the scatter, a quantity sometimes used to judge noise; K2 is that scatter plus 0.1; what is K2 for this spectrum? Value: 2.9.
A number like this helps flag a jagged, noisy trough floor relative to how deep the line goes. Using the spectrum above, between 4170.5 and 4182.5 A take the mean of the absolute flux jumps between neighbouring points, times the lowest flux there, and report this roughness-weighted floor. 59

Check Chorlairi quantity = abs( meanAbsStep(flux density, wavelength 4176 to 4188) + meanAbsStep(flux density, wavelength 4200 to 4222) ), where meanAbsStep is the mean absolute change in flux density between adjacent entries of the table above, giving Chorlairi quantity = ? 4.1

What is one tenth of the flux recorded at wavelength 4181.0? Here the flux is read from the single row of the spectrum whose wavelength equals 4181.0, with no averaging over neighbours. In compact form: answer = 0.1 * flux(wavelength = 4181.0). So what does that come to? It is 3.22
